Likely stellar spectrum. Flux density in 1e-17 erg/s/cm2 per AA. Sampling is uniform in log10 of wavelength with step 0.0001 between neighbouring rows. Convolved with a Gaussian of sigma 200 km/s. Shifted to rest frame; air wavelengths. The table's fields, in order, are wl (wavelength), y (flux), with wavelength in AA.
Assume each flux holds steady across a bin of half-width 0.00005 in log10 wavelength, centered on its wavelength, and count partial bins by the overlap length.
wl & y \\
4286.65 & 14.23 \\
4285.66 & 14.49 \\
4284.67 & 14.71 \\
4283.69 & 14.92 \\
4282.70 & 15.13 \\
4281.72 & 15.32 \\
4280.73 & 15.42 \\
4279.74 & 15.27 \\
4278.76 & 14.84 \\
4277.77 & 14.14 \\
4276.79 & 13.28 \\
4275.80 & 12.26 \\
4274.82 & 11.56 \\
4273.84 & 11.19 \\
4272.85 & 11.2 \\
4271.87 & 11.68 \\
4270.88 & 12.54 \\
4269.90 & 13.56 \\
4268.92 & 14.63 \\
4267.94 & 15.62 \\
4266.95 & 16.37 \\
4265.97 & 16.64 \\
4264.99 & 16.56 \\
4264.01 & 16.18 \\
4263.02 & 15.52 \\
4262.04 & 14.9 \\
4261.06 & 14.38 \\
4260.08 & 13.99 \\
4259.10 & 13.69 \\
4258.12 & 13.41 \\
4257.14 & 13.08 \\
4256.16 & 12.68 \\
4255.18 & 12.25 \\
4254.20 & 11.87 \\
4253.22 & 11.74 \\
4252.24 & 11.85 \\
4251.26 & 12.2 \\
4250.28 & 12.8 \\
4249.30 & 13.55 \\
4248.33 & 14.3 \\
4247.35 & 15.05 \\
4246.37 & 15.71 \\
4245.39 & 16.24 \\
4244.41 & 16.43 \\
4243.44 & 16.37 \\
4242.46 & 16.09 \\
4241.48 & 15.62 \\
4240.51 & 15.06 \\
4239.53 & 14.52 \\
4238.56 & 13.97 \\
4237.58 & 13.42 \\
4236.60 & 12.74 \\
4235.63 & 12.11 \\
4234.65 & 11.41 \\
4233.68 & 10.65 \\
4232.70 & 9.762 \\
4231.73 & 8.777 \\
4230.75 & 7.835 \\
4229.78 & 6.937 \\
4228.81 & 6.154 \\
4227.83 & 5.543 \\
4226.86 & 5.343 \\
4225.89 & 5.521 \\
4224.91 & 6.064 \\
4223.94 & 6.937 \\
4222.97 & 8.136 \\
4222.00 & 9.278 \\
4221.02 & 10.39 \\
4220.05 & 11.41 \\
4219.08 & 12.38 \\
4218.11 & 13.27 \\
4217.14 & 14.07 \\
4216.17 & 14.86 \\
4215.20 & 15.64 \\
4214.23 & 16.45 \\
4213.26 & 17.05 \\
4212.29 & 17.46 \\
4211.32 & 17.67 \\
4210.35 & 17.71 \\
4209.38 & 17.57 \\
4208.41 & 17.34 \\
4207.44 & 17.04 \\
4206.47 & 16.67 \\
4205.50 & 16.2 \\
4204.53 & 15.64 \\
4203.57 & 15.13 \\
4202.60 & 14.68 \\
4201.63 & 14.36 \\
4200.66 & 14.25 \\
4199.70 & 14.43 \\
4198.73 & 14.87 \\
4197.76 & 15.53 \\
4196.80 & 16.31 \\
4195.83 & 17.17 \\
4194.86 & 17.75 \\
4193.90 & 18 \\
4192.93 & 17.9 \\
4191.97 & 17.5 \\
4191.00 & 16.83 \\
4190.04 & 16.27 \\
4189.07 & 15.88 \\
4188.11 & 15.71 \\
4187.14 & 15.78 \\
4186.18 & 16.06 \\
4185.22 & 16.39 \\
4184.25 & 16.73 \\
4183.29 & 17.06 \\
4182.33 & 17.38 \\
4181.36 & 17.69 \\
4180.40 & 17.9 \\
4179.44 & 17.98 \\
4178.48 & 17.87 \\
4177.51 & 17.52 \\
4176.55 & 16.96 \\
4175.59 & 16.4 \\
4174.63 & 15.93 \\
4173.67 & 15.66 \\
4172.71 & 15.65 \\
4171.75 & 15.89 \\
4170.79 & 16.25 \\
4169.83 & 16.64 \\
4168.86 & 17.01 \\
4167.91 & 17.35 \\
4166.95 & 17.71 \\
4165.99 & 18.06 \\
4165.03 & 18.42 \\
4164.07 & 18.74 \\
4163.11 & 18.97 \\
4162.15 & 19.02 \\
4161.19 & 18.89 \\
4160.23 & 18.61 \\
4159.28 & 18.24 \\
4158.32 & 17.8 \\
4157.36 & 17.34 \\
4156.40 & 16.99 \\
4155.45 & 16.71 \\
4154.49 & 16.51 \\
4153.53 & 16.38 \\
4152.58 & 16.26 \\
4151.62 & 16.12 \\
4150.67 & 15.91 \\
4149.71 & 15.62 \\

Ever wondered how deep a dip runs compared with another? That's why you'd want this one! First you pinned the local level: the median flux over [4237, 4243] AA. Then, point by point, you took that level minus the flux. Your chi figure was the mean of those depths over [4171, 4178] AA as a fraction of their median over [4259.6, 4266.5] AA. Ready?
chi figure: 2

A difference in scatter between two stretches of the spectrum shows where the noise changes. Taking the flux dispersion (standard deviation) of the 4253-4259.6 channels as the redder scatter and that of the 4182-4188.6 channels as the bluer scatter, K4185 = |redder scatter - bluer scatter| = 0.1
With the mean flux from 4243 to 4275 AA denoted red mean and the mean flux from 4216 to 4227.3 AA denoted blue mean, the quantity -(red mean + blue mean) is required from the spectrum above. -24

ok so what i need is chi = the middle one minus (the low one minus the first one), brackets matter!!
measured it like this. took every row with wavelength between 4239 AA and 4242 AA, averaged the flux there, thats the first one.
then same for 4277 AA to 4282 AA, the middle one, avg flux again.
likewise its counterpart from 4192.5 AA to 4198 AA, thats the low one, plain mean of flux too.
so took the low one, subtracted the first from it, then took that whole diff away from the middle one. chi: 13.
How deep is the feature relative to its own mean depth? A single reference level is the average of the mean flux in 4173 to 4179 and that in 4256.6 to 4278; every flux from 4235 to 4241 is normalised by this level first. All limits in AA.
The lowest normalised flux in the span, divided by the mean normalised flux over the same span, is 0.89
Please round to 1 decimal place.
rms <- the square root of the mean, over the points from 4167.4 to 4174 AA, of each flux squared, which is 16.4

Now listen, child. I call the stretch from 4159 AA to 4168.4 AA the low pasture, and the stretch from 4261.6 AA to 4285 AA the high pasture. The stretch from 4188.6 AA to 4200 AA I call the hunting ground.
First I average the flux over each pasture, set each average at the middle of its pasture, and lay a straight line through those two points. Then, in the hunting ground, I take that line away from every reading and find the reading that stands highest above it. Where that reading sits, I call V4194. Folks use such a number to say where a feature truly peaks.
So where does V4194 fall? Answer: 4193.90 AA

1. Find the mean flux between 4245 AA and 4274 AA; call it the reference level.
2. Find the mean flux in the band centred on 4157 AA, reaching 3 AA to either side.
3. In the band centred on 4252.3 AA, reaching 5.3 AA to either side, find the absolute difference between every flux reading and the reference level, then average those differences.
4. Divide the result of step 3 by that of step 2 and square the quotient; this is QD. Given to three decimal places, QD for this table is 0.006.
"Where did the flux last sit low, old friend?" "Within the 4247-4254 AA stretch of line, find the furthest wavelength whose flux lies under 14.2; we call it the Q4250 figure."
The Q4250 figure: 4253.22 AA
